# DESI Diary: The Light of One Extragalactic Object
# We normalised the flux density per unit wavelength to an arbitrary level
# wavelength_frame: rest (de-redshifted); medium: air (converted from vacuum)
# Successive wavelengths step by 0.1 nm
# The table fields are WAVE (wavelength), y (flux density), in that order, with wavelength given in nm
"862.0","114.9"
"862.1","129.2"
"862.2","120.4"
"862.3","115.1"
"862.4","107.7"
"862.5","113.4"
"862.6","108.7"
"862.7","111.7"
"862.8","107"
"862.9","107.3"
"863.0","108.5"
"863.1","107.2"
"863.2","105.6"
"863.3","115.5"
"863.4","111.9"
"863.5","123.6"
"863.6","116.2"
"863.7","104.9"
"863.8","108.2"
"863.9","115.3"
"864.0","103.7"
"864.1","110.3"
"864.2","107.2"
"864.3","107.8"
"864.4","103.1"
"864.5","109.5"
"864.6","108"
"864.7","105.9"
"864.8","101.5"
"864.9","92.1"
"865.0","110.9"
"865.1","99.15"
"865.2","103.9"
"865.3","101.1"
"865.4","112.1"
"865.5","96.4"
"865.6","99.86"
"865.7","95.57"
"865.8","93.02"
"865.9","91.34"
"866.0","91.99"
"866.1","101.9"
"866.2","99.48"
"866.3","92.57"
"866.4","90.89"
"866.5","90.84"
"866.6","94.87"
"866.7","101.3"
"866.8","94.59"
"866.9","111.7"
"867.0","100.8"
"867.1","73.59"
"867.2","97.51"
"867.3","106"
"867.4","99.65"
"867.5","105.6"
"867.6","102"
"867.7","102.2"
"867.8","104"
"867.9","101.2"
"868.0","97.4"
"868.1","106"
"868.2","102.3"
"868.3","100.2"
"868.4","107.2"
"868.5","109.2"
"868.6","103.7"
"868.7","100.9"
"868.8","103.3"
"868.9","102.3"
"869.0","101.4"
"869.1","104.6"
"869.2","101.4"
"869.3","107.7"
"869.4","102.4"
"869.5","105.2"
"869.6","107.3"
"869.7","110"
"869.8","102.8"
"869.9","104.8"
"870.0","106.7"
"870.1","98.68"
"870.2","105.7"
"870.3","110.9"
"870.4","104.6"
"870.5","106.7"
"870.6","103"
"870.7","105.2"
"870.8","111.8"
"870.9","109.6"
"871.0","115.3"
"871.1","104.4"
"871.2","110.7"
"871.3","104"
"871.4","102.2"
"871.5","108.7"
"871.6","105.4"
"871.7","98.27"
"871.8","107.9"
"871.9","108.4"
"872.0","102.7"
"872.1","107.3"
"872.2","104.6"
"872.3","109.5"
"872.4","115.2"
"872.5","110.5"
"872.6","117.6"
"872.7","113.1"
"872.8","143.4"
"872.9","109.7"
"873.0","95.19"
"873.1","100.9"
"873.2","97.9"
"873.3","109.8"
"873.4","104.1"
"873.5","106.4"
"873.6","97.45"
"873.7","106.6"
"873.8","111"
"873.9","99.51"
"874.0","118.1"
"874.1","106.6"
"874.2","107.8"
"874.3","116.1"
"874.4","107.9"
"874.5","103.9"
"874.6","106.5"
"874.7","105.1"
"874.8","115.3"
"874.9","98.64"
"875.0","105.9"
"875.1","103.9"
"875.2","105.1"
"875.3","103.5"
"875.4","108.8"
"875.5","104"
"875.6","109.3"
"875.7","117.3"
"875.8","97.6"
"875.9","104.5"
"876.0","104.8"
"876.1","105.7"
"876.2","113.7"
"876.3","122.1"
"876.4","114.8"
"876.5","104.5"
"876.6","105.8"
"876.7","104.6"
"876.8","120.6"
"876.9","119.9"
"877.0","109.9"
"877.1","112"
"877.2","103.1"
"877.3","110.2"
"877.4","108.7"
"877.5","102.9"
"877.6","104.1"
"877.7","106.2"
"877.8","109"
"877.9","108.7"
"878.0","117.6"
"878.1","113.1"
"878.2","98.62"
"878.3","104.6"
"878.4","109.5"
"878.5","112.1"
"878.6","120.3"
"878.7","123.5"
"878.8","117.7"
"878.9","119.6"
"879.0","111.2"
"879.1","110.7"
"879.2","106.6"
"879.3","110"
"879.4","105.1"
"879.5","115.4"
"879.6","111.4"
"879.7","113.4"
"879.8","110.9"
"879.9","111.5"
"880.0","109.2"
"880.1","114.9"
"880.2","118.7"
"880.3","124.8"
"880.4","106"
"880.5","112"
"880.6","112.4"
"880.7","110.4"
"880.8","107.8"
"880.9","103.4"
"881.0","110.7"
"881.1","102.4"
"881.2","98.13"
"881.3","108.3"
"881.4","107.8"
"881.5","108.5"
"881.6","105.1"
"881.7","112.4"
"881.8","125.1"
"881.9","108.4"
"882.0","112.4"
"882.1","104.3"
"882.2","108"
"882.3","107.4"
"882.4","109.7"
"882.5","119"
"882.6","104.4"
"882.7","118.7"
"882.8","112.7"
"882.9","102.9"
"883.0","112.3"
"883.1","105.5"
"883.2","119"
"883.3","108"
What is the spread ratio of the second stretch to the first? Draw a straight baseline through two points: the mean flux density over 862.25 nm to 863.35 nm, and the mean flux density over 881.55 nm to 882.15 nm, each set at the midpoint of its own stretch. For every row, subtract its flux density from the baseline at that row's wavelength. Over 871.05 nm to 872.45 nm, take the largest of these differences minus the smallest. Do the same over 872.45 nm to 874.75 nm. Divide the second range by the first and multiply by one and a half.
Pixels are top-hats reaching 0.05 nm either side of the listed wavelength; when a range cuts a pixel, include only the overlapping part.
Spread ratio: 4.3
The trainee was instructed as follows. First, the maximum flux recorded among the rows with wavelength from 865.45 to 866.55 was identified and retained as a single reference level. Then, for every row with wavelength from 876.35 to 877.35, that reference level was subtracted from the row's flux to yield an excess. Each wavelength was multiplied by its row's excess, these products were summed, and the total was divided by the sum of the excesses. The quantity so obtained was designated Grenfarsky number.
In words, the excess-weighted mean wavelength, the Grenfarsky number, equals 876.85 nm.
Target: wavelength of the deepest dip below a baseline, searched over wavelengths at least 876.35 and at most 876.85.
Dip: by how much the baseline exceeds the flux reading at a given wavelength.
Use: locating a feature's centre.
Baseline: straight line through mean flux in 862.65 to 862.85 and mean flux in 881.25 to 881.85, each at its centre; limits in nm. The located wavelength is 876.5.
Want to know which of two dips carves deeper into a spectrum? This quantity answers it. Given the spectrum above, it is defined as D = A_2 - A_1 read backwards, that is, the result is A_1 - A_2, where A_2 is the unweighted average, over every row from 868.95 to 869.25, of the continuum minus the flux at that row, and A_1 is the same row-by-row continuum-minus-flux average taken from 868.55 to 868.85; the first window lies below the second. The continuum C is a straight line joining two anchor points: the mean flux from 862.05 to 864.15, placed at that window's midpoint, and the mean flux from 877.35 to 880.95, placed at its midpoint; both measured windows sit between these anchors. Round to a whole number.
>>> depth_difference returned 0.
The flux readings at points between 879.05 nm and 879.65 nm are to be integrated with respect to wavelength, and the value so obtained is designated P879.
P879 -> 66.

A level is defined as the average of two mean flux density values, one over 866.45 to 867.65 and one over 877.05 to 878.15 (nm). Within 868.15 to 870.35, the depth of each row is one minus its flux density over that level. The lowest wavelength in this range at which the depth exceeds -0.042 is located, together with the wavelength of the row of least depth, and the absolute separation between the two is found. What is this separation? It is 2.10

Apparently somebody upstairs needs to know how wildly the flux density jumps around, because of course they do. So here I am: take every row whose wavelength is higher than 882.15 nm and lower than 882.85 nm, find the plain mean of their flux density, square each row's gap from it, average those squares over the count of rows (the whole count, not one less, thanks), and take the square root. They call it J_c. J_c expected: 5.2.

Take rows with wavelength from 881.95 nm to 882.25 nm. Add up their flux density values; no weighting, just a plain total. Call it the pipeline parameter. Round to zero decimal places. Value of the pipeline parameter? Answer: 325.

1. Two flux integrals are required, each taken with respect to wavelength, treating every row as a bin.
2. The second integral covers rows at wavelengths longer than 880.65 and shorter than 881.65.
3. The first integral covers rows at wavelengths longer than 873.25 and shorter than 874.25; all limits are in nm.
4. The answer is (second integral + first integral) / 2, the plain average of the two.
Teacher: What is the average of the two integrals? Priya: 106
